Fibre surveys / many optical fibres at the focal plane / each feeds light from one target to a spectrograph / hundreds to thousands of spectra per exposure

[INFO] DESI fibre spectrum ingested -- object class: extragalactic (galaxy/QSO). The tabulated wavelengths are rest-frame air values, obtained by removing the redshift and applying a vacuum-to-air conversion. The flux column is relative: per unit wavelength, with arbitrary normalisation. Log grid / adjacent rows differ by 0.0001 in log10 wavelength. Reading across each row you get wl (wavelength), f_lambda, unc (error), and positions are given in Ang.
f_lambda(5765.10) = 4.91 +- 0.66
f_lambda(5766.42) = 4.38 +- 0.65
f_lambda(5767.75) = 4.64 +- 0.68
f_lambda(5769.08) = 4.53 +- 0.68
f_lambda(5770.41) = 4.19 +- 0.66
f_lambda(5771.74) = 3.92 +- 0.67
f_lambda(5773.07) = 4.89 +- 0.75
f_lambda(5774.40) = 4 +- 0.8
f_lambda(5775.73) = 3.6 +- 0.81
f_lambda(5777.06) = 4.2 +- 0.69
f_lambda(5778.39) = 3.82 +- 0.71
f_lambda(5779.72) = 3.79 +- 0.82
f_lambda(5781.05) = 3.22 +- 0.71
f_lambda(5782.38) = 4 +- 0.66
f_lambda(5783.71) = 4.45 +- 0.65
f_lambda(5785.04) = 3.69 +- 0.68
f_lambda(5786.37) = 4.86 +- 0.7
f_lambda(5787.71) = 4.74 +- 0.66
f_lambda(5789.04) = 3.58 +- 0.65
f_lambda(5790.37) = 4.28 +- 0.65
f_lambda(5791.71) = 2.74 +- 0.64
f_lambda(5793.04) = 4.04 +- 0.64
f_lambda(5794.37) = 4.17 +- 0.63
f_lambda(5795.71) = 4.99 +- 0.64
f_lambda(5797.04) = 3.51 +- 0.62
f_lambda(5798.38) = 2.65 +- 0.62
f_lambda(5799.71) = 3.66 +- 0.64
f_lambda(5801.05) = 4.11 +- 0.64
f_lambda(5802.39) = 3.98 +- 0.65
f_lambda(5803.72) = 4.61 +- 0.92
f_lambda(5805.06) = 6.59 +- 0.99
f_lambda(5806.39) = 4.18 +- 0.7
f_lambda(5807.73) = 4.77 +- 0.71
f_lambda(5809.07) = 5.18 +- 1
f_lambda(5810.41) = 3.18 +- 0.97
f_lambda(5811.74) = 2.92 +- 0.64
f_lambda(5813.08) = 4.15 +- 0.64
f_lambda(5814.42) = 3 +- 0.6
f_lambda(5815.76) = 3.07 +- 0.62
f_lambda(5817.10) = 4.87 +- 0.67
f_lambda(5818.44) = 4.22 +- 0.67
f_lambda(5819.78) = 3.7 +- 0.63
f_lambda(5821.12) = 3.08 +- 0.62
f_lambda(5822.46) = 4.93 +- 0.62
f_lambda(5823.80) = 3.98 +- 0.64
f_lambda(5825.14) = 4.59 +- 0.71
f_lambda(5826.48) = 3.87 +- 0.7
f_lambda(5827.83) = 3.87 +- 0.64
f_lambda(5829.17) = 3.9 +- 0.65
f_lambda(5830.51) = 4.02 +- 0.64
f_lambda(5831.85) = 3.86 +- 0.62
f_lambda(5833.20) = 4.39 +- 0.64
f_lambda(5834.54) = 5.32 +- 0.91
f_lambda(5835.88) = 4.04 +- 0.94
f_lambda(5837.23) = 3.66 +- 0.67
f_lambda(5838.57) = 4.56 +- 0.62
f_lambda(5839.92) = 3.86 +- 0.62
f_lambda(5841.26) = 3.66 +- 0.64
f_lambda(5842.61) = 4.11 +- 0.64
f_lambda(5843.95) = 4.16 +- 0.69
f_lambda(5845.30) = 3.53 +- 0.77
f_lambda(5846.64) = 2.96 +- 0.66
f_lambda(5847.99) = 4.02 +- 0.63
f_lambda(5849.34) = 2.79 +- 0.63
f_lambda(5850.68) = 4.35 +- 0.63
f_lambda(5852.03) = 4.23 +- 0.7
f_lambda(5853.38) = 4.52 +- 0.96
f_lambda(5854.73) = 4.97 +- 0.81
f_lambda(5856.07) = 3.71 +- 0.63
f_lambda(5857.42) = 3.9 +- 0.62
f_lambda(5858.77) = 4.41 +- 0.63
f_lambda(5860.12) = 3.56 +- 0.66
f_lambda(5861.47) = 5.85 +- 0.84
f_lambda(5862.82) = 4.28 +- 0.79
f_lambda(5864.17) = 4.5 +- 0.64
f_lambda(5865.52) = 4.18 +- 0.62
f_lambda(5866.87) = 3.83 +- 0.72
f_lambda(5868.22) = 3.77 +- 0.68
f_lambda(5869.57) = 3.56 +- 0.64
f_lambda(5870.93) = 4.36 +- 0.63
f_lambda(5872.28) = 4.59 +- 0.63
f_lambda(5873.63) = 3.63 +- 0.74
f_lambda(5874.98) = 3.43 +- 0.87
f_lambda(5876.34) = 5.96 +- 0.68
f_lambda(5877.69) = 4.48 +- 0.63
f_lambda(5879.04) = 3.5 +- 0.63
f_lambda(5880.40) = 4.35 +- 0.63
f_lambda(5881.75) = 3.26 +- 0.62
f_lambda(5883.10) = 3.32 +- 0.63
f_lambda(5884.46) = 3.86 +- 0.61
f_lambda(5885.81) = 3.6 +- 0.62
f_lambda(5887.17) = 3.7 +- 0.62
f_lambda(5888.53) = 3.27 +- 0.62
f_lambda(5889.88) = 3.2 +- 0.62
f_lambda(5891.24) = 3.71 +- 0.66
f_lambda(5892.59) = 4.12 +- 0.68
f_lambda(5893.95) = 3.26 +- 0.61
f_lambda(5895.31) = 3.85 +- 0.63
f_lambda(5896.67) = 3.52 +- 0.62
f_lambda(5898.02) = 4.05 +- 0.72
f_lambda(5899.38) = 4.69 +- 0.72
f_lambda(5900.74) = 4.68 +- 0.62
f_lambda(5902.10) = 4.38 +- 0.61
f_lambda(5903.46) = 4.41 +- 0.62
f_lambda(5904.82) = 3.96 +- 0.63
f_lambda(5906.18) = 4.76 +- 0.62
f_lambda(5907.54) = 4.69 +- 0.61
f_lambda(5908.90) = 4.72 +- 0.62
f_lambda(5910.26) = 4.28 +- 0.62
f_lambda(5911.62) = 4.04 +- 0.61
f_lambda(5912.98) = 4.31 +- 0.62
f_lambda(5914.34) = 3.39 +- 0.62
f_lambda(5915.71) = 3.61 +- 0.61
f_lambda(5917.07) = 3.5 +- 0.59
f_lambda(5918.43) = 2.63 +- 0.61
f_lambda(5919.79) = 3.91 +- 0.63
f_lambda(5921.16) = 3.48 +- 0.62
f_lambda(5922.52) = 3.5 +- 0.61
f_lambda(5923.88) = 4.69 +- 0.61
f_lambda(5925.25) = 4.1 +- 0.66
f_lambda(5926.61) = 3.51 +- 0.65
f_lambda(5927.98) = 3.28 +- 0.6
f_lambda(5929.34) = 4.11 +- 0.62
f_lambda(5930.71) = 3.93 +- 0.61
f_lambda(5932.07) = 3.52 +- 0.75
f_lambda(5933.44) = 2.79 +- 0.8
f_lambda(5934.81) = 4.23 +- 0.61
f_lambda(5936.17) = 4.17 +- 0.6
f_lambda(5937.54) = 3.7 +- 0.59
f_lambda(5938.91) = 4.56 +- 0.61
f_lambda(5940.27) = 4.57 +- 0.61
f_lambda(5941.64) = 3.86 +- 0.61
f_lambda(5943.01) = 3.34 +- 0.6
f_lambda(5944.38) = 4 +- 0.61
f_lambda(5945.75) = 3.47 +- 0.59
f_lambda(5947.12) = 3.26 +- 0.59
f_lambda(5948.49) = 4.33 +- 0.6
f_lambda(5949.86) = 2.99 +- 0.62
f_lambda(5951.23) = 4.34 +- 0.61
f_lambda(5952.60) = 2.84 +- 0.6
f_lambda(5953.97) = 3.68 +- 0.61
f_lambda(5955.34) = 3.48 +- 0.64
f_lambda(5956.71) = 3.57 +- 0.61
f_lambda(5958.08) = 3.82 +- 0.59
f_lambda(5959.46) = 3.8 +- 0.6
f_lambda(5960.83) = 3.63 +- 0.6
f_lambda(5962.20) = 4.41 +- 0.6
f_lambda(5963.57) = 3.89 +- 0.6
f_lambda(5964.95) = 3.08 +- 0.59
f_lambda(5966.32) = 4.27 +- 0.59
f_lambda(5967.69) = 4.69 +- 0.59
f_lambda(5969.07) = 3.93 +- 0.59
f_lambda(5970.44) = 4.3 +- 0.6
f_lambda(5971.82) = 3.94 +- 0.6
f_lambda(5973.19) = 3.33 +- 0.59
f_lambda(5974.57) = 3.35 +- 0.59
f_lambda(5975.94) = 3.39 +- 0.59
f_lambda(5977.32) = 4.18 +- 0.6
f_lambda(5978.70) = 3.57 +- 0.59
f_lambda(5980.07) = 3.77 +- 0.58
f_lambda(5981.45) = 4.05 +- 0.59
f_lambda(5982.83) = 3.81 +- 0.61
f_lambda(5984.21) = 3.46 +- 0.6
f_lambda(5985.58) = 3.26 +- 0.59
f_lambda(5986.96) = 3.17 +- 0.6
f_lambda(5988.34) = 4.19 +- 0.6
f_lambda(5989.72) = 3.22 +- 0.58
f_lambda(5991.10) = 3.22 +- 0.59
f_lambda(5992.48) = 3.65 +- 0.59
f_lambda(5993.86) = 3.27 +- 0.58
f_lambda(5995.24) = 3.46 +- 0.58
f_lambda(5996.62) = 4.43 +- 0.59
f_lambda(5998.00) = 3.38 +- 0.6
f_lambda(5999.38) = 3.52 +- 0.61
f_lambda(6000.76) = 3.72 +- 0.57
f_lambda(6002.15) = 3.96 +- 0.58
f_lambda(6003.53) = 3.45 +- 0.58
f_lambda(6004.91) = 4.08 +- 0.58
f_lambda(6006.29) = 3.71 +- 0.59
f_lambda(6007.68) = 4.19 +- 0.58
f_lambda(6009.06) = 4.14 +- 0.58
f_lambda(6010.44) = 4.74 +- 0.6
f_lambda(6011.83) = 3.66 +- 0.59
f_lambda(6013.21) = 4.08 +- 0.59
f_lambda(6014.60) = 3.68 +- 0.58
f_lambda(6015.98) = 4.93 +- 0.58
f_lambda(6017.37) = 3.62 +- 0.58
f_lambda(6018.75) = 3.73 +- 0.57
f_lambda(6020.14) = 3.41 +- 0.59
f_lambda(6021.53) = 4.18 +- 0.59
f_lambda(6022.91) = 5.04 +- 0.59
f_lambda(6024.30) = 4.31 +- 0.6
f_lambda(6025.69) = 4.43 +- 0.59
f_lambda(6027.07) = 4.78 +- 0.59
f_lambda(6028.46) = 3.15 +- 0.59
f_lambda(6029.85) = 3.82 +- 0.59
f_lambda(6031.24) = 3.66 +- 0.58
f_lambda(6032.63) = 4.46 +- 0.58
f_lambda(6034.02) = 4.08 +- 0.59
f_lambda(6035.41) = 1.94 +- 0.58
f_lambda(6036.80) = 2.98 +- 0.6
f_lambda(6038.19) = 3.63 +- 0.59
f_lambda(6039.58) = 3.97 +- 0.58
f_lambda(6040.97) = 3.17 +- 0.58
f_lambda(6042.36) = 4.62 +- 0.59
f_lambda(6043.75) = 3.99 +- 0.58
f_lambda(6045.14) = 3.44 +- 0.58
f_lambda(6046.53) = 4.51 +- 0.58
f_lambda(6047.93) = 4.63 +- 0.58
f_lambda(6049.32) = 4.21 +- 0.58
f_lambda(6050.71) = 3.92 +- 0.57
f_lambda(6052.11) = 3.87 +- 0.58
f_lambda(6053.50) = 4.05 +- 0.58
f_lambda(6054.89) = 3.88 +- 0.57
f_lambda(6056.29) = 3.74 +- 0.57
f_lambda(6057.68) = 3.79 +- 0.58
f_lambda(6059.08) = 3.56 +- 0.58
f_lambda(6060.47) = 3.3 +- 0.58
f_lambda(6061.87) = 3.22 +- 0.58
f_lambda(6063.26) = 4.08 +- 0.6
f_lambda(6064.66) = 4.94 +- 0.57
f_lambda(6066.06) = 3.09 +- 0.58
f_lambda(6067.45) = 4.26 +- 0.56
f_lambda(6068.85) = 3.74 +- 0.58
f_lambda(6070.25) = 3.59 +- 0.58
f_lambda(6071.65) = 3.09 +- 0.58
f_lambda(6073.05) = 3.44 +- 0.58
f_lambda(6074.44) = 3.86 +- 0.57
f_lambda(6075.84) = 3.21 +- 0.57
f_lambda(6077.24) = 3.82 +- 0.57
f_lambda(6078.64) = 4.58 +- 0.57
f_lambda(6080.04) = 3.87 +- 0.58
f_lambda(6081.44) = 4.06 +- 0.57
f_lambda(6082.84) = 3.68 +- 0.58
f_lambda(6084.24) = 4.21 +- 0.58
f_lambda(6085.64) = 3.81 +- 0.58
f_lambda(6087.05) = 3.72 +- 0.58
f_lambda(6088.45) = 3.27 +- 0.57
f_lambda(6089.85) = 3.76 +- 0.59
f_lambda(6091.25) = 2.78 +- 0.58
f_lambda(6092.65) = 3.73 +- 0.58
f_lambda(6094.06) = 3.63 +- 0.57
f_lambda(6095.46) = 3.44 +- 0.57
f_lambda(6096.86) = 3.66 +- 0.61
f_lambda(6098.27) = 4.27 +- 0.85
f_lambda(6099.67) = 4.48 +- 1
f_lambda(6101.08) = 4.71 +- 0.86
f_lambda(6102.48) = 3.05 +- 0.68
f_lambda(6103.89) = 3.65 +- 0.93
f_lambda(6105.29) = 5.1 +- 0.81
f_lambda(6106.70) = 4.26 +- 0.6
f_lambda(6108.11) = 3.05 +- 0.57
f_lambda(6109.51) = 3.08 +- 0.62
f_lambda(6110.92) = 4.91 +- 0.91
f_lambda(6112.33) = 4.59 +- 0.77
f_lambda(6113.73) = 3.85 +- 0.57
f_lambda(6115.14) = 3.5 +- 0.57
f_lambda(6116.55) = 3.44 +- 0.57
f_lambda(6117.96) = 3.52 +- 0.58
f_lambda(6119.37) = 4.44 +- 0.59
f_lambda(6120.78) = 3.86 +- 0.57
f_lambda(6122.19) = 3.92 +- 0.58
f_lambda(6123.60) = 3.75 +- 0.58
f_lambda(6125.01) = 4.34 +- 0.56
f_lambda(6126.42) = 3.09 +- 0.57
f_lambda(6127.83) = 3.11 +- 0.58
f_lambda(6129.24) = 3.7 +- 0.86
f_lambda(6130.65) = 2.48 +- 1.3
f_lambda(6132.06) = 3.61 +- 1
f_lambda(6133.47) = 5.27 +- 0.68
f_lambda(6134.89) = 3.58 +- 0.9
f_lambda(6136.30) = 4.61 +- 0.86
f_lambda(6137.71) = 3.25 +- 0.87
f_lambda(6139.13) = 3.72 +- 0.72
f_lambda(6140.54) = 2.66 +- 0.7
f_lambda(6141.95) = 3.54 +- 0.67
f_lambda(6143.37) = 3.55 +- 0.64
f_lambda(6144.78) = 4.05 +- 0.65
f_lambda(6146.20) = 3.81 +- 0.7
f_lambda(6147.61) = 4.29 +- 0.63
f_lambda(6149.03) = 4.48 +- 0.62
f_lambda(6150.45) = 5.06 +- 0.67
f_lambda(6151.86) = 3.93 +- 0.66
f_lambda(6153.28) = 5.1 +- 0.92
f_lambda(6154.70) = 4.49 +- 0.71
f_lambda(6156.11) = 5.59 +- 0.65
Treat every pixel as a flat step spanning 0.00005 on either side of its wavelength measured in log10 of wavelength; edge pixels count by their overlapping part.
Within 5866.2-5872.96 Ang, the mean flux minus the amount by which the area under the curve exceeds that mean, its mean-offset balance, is -19.1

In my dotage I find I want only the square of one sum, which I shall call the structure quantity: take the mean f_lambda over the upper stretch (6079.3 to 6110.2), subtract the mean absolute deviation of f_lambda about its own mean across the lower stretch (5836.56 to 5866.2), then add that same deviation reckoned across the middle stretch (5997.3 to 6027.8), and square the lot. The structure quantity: 13.9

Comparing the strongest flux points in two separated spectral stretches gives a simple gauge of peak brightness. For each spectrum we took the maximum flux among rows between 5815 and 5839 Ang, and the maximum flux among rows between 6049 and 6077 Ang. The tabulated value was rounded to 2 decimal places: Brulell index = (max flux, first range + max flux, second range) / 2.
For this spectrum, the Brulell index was 5.13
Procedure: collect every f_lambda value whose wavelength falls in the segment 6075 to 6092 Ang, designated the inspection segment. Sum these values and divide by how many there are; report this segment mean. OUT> 3.73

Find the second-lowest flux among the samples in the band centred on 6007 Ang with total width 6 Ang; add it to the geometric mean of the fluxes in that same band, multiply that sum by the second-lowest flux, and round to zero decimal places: 33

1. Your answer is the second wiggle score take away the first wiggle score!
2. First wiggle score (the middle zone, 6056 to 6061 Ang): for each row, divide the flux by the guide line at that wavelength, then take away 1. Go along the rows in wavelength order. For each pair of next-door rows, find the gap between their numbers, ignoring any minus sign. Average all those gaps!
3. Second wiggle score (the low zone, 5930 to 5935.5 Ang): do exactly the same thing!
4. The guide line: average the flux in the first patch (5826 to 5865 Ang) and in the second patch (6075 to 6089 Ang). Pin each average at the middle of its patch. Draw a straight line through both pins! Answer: 0.17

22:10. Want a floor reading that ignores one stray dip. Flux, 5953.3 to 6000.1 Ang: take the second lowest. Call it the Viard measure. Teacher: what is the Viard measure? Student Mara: 3.17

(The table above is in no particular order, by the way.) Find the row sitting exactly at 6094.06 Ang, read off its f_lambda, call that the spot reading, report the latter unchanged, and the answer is 3.63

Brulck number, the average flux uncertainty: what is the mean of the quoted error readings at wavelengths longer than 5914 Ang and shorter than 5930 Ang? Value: 0.62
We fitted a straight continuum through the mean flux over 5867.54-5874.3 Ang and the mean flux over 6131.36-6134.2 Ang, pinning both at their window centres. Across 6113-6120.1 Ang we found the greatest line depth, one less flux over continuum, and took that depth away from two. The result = 1.78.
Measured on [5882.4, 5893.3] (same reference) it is 1.80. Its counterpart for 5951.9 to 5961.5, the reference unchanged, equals 1.69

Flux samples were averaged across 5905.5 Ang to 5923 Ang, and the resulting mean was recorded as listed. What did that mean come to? 3.91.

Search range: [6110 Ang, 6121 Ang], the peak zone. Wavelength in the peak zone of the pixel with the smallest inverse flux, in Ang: 6110.92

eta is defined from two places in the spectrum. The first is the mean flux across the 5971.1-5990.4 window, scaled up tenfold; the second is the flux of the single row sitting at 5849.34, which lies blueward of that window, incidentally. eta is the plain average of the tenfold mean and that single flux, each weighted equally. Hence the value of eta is 19.5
